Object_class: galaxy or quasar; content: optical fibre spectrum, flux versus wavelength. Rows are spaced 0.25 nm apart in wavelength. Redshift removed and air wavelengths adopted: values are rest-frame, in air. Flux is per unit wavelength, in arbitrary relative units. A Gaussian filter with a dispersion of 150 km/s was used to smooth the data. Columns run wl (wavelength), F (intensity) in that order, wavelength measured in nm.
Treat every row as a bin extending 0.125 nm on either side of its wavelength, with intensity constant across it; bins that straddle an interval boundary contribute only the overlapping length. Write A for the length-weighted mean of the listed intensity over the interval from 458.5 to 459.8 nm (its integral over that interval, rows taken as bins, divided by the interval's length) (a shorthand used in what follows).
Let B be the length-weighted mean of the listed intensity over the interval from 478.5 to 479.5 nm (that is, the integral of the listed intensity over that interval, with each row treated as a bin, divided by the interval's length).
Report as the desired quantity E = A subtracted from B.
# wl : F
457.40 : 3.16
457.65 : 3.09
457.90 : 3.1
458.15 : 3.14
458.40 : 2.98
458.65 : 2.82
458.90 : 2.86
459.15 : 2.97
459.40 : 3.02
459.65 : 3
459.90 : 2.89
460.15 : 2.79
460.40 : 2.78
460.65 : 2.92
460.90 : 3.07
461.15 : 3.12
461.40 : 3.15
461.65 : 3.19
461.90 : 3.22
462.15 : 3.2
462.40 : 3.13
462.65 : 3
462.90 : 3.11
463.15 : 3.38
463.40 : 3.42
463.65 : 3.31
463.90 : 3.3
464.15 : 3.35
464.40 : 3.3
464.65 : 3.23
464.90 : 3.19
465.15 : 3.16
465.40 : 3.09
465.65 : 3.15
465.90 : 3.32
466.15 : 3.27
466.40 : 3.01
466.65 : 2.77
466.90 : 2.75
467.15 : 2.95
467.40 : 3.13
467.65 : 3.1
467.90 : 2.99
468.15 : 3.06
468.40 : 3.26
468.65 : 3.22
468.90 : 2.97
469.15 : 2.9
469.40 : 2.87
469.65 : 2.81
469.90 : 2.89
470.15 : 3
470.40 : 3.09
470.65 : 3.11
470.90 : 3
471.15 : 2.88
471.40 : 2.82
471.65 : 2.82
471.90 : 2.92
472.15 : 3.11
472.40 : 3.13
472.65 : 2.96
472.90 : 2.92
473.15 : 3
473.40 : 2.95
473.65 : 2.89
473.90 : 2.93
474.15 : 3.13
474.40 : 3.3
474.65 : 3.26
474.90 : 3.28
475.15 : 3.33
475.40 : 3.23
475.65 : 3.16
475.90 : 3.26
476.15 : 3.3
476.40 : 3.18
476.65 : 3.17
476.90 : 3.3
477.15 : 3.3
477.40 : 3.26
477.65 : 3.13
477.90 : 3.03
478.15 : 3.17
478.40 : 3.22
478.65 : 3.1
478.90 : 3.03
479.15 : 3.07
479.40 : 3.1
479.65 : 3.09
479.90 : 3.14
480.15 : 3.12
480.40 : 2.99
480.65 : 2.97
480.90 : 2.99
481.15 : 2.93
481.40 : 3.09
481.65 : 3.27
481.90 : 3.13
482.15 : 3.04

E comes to 0.14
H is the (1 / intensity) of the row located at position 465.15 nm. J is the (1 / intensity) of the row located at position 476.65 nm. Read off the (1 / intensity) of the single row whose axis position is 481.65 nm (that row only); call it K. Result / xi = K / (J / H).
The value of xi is 0.31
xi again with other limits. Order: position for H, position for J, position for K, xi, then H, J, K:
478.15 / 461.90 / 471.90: 0.35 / 0.315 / 0.3106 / 0.342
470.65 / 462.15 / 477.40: 0.32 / 0.322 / 0.3125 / 0.307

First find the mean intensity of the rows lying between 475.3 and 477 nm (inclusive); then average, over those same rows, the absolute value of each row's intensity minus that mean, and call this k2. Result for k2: 0.05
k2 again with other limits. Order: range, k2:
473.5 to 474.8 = 0.15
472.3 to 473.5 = 0.06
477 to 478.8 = 0.07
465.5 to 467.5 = 0.17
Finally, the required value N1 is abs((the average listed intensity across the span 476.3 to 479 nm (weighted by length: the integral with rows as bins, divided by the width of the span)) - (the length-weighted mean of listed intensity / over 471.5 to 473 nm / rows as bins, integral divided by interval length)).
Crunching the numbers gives 0.20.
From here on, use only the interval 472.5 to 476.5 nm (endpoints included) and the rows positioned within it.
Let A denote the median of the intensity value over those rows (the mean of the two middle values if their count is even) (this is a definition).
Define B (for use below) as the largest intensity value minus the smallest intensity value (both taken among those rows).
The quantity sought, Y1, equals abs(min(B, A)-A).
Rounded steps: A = 3.17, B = 0.44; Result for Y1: 2.73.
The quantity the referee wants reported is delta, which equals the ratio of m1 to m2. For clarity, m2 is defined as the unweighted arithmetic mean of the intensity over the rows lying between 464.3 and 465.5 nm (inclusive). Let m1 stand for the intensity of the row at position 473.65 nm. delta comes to 0.905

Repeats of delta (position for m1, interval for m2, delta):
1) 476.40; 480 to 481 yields 1.054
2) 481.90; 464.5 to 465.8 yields 0.989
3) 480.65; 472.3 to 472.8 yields 0.975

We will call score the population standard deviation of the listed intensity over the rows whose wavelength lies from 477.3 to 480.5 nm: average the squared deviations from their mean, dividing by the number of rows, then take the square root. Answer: 0.07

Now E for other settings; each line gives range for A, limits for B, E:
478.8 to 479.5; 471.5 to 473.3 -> -0.09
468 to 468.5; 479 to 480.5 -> -0.06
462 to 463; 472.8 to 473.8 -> -0.17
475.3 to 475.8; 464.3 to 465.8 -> -0.01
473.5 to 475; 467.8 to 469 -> -0.02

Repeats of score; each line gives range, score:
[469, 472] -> 0.10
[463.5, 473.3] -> 0.17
